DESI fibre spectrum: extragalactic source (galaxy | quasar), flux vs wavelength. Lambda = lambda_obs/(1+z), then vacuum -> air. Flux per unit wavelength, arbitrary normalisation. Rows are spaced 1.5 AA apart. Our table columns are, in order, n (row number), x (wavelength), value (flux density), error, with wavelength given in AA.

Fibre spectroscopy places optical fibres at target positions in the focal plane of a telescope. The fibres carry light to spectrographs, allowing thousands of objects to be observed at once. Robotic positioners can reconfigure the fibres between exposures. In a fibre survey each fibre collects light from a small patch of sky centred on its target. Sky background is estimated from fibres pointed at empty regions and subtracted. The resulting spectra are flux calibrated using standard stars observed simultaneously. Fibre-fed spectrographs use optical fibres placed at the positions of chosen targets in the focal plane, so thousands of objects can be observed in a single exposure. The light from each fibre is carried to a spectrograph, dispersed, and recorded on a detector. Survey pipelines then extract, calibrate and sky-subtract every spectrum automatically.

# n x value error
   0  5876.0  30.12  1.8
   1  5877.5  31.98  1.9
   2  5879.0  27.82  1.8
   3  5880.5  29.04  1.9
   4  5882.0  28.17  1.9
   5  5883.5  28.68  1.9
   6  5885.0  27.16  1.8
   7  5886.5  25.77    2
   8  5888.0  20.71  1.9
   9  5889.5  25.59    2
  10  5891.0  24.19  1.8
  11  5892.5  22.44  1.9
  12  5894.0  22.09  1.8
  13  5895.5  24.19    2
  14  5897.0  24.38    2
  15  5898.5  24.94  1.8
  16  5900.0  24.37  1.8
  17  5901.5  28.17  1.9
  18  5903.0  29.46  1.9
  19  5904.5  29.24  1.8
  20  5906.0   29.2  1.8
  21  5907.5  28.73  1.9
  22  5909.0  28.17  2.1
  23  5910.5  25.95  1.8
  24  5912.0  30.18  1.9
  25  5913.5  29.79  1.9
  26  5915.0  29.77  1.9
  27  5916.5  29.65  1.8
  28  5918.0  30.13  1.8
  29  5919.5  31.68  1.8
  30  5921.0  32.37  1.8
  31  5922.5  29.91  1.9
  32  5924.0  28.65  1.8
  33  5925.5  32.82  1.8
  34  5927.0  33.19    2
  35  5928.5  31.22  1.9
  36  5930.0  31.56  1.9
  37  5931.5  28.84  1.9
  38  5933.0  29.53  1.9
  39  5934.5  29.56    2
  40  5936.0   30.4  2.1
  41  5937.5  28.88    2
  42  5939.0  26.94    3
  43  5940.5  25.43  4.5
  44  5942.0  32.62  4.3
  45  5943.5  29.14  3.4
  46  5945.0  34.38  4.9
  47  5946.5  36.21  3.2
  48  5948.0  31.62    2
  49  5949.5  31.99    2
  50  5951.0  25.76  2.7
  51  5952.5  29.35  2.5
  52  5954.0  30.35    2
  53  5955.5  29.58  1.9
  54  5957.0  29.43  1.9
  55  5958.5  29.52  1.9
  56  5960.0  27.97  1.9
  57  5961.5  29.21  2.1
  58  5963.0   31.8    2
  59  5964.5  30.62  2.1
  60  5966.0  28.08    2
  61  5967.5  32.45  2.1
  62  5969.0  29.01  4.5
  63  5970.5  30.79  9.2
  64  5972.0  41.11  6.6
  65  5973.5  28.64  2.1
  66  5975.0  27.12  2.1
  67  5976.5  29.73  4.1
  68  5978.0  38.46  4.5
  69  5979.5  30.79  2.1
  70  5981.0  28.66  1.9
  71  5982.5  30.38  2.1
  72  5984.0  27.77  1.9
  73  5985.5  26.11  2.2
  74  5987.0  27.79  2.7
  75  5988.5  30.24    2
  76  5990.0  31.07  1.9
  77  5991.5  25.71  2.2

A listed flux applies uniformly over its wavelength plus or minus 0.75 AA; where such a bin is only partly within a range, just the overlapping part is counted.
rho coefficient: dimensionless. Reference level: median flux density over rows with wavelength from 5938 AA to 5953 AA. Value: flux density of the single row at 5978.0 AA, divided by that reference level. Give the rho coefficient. 1.26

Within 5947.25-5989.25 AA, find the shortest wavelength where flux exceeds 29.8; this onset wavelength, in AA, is 5948.0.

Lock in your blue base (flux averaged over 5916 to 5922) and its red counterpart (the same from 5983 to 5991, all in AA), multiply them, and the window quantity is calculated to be 885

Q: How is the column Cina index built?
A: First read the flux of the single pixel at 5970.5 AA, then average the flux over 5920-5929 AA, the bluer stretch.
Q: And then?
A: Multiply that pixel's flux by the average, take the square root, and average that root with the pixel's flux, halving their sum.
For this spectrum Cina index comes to 30.9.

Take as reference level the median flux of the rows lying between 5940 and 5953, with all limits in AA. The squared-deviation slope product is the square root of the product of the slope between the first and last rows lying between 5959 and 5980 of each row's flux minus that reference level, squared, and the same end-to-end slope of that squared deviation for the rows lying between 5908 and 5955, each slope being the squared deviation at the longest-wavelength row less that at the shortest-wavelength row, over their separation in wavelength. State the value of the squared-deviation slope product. 0.38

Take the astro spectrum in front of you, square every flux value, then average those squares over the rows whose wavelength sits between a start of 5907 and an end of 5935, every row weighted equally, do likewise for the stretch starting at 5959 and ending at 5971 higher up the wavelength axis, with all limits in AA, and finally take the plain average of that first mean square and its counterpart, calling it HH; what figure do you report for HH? 905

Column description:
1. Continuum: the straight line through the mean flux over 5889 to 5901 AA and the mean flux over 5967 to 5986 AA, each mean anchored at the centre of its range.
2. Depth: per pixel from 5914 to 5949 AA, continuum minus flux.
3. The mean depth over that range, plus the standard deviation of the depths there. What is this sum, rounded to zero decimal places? -1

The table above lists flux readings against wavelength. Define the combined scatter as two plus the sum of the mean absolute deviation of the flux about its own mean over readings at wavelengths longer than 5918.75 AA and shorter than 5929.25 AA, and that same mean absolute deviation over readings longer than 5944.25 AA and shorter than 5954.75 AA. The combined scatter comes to 5.75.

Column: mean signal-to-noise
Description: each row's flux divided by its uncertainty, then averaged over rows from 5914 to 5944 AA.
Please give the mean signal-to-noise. 14.5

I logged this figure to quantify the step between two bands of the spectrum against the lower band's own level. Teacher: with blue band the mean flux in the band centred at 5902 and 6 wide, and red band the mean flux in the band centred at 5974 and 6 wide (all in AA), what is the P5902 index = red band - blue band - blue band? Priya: -24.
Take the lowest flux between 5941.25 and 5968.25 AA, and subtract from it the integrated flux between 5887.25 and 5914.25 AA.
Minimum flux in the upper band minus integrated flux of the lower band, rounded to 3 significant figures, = -682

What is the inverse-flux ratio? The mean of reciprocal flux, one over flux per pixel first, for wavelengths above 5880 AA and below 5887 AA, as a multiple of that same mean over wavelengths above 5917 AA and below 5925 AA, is 1.10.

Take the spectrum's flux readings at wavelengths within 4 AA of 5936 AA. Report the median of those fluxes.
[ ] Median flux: 29.5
